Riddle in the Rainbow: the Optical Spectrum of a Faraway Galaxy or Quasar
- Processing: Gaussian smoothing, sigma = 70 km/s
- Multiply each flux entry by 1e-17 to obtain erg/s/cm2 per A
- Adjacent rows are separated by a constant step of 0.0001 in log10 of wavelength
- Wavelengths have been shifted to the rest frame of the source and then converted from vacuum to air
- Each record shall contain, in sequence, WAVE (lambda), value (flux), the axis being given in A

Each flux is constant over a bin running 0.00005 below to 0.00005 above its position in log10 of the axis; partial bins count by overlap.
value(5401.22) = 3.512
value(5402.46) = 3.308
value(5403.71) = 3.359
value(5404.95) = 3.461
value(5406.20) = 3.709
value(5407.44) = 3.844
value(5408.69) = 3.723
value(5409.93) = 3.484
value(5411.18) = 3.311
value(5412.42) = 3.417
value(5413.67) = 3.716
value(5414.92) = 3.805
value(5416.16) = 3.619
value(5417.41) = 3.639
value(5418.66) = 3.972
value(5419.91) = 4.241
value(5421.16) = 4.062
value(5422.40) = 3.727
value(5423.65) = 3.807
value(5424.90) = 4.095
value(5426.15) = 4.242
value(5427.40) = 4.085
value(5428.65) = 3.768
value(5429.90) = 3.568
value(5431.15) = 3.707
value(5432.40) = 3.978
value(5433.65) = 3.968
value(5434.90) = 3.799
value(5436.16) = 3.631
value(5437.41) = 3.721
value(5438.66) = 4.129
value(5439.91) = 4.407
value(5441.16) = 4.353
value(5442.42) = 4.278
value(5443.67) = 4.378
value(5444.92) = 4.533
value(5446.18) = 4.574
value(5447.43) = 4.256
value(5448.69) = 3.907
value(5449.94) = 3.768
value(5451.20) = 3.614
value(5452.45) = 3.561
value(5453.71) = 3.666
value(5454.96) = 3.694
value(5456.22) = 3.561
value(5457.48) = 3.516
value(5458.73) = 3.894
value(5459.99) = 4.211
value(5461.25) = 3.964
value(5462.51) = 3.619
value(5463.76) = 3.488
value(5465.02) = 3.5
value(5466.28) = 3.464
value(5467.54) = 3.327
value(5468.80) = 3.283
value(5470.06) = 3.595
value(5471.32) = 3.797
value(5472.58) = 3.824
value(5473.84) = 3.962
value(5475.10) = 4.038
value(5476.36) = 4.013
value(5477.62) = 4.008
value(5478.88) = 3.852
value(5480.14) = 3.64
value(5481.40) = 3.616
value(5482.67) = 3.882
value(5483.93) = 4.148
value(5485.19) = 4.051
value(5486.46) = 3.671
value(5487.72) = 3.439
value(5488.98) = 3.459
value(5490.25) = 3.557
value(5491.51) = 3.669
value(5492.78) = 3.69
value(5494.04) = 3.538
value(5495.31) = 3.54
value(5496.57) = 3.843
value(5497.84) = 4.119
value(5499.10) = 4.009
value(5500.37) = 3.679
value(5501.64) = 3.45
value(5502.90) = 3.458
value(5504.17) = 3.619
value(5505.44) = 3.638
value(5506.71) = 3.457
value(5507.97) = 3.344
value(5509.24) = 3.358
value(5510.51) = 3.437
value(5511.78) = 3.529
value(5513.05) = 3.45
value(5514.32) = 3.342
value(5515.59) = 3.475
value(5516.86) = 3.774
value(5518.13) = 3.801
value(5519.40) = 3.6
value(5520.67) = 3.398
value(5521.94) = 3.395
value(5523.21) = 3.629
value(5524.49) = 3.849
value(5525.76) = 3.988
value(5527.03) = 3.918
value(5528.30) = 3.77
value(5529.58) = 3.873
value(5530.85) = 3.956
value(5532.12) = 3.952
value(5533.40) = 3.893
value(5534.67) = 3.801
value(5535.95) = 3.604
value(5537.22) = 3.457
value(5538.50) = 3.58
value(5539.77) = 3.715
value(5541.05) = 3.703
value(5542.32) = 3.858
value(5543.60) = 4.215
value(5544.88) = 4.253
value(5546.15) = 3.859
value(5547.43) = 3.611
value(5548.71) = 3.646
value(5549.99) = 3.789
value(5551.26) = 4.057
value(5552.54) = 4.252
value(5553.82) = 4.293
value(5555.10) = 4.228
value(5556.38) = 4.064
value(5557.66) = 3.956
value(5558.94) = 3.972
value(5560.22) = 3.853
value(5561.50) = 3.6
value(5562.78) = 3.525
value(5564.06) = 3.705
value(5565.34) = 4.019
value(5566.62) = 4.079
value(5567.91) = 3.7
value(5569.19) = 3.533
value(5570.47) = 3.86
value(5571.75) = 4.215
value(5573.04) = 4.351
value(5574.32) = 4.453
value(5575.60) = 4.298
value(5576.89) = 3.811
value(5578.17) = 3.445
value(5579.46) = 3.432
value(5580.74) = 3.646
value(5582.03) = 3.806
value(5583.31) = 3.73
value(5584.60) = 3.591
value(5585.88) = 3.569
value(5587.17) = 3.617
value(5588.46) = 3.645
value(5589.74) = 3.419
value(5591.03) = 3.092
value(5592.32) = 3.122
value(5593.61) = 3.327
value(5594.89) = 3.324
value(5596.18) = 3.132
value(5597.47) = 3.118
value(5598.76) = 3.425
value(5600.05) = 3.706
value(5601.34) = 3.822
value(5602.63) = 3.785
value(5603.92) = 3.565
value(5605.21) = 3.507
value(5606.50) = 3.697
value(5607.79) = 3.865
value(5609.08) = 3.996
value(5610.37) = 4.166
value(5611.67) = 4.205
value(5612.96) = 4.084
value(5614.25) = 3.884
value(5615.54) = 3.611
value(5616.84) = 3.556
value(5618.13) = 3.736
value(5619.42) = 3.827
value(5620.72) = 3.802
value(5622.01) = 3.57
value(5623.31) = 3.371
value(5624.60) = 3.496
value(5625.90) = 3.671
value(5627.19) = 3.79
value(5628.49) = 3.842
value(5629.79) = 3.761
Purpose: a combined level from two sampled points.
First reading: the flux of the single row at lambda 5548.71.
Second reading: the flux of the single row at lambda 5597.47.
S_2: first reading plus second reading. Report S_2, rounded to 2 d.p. 6.76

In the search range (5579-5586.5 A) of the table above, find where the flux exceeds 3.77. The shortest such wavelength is 5582.03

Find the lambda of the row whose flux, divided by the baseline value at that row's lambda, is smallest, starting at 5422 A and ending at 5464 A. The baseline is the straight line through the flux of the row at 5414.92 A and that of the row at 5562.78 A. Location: 5463.76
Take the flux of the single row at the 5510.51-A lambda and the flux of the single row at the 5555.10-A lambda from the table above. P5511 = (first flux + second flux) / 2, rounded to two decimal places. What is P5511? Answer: 3.83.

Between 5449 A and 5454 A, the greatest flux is 3.768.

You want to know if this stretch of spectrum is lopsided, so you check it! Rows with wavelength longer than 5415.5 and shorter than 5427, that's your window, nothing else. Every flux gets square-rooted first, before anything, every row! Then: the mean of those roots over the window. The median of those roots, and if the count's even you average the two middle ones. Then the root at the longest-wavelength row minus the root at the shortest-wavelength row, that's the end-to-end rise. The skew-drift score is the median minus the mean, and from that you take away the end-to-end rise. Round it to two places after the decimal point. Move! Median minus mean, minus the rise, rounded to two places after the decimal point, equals -0.15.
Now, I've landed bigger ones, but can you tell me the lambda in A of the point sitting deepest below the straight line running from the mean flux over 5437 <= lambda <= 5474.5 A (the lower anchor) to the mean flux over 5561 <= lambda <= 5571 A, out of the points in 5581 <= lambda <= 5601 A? 5591.03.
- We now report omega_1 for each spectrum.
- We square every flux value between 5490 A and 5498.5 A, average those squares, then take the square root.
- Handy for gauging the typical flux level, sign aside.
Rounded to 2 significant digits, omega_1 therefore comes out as 3.7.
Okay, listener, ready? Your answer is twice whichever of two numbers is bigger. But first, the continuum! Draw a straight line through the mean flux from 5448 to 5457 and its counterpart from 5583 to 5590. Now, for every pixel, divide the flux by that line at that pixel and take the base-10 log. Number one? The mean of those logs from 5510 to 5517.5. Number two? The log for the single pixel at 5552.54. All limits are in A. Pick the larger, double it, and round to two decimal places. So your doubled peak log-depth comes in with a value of 0.14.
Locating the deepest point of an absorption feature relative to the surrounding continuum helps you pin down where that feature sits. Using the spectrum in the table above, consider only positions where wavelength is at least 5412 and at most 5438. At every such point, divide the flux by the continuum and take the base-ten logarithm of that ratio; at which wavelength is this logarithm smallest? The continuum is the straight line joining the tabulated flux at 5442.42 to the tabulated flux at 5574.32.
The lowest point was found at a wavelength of 5412.42 A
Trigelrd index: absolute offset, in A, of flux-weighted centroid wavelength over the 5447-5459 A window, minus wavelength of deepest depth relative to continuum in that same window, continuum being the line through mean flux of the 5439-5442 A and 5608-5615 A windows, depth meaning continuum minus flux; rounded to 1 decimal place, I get 4.5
